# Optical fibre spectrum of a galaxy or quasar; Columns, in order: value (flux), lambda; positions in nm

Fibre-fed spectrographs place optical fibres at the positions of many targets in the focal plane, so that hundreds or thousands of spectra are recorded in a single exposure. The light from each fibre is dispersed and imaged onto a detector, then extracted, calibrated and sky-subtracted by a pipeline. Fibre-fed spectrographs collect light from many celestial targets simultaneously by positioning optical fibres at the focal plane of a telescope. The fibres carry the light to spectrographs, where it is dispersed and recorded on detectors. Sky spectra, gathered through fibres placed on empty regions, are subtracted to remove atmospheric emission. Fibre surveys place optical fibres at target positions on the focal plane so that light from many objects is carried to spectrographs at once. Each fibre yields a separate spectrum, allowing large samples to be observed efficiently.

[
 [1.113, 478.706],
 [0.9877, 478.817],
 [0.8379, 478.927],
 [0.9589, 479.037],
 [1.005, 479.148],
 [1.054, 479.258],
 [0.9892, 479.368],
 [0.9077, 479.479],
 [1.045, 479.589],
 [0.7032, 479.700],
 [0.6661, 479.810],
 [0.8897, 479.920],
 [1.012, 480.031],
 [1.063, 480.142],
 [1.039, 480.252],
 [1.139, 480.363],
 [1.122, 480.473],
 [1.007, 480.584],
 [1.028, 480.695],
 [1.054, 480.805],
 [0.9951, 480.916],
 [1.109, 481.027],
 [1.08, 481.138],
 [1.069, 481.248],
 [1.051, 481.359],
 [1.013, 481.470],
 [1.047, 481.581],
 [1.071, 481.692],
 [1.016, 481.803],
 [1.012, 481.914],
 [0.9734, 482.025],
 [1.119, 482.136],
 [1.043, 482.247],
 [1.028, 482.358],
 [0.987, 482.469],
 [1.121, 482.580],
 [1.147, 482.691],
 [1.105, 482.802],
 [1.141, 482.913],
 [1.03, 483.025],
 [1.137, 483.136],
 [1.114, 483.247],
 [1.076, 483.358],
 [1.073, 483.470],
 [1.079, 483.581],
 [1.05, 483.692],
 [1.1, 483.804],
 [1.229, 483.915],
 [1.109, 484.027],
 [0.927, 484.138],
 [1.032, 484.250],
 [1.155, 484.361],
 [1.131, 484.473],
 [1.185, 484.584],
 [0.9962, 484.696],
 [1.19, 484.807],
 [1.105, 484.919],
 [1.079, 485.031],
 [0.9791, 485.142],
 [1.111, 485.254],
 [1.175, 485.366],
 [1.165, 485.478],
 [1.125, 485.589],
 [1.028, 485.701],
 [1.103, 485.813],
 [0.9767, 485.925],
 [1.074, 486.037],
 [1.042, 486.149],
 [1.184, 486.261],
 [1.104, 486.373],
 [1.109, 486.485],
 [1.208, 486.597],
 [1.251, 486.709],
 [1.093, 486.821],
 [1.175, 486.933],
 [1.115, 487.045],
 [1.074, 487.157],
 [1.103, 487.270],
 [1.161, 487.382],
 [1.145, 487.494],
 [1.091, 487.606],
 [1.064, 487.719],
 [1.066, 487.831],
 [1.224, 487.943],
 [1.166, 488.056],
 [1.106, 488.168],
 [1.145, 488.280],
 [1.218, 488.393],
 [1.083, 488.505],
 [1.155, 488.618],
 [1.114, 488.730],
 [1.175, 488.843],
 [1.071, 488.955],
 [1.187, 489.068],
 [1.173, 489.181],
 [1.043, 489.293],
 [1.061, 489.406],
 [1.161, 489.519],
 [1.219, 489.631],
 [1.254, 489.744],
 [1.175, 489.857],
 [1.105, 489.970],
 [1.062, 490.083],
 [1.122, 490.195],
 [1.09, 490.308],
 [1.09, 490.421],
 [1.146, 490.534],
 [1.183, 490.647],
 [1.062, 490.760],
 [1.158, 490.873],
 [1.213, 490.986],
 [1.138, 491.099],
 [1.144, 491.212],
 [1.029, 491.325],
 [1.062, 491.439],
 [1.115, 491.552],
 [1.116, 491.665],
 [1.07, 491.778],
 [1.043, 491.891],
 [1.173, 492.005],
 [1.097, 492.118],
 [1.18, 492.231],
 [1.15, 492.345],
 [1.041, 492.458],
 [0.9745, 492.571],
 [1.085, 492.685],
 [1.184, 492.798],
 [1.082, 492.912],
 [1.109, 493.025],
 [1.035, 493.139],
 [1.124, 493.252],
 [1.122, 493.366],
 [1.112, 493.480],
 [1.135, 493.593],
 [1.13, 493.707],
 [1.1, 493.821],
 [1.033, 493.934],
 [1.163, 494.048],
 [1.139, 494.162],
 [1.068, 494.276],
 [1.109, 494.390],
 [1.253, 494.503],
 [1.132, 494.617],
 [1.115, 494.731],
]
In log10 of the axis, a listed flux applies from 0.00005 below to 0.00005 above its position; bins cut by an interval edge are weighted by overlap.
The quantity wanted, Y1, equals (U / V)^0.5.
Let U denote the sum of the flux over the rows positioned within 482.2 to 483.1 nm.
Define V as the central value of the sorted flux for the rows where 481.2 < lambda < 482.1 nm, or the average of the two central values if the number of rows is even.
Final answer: 2.89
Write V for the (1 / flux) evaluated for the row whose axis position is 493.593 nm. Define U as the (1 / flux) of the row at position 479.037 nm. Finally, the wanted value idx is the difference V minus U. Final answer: -0.162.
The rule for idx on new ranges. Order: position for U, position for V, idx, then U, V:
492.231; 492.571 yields 0.179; 0.85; 1.03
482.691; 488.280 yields 0.002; 0.87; 0.87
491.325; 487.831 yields -0.034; 0.97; 0.94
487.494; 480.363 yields 0.005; 0.87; 0.88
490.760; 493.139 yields 0.025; 0.94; 0.97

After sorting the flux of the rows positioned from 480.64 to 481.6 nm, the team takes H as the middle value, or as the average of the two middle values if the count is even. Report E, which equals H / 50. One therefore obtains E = 0.0210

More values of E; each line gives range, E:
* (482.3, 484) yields 0.0220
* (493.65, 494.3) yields 0.0223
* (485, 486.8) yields 0.0221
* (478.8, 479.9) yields 0.0195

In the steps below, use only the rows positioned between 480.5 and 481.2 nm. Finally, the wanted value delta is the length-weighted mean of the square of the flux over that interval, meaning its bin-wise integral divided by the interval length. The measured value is 1.10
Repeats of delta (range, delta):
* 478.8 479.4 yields 0.95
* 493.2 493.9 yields 1.25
